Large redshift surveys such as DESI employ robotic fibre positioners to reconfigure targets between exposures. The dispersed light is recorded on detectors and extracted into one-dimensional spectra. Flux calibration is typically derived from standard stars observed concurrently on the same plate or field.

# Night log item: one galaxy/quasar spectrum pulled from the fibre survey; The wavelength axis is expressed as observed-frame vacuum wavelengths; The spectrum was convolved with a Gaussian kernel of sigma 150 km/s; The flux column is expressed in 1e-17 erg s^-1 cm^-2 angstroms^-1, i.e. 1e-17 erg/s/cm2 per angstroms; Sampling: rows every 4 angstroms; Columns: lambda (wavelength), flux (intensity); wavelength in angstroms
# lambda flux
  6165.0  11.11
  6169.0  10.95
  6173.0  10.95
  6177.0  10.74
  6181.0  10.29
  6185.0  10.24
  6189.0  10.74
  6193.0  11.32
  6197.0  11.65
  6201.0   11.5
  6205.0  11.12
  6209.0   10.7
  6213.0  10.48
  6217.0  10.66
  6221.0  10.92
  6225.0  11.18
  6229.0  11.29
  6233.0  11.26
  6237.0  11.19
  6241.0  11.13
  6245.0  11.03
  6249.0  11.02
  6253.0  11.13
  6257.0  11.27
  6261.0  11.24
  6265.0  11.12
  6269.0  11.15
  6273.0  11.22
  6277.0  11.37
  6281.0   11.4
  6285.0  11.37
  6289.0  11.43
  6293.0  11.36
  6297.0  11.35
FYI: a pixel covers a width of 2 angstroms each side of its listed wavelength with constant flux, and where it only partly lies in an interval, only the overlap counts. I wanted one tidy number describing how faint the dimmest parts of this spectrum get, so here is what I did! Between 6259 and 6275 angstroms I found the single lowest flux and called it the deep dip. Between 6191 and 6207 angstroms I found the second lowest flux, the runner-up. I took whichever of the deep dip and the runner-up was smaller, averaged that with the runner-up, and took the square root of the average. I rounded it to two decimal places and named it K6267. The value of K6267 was 3.35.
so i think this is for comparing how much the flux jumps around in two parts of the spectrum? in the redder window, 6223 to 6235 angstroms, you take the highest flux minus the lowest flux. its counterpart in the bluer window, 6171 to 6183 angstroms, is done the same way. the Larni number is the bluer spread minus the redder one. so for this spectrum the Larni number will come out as 0.55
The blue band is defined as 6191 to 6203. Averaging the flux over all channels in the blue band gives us 11.5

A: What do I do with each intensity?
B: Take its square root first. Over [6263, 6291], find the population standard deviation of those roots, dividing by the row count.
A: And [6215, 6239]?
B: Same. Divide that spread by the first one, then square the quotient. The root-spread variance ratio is 3.7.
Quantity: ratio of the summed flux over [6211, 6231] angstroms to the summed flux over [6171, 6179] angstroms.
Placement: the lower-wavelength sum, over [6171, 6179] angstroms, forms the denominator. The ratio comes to 2.5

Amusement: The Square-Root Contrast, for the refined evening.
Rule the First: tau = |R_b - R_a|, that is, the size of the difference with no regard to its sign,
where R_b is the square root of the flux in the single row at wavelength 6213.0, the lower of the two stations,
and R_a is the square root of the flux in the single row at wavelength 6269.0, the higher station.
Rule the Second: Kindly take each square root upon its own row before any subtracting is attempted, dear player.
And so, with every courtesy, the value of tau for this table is 0.10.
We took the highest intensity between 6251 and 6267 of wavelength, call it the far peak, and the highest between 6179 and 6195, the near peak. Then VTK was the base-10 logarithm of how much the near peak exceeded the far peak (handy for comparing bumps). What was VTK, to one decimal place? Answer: -1.3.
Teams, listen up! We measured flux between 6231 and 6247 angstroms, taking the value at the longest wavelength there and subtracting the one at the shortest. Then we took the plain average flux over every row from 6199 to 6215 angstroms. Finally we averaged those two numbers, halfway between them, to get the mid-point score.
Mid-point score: 5.36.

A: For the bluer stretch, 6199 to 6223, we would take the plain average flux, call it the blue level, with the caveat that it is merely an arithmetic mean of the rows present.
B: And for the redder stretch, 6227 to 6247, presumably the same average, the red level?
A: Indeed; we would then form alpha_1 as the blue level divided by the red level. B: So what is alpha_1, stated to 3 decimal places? 0.975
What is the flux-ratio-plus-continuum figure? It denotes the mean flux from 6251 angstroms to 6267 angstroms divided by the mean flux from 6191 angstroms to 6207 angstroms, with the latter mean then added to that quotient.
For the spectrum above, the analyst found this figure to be 12.4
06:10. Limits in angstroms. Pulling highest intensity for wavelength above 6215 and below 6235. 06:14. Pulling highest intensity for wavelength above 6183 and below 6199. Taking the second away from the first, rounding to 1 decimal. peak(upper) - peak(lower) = -0.4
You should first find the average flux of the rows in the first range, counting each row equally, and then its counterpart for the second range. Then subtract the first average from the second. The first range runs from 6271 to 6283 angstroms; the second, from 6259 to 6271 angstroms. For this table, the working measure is -0.16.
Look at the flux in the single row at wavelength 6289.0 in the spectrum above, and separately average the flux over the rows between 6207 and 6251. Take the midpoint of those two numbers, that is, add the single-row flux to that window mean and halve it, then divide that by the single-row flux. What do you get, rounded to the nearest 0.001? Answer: 0.981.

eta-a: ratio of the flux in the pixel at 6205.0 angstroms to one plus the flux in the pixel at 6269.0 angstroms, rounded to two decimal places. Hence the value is 0.92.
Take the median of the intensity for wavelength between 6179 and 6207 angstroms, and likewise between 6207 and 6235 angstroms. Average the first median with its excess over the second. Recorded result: 5.66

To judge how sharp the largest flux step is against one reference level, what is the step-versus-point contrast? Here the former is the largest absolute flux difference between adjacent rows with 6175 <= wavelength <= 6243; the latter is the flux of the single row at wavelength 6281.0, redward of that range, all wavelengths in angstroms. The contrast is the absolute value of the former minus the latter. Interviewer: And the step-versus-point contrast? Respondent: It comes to 10.8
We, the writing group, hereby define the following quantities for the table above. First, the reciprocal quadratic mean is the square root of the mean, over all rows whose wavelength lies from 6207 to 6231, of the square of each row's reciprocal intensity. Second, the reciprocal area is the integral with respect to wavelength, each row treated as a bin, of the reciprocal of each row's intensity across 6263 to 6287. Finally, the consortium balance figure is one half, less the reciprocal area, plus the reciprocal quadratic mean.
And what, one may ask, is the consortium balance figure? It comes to -1.54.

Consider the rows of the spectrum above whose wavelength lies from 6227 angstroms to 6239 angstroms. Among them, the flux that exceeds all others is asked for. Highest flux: 11.29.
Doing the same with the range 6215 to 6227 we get 11.18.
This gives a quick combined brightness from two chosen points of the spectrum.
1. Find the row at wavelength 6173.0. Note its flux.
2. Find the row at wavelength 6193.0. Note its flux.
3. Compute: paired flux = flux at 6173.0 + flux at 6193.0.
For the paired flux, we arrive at 22.3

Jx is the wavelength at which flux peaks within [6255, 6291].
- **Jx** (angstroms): 6289.0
